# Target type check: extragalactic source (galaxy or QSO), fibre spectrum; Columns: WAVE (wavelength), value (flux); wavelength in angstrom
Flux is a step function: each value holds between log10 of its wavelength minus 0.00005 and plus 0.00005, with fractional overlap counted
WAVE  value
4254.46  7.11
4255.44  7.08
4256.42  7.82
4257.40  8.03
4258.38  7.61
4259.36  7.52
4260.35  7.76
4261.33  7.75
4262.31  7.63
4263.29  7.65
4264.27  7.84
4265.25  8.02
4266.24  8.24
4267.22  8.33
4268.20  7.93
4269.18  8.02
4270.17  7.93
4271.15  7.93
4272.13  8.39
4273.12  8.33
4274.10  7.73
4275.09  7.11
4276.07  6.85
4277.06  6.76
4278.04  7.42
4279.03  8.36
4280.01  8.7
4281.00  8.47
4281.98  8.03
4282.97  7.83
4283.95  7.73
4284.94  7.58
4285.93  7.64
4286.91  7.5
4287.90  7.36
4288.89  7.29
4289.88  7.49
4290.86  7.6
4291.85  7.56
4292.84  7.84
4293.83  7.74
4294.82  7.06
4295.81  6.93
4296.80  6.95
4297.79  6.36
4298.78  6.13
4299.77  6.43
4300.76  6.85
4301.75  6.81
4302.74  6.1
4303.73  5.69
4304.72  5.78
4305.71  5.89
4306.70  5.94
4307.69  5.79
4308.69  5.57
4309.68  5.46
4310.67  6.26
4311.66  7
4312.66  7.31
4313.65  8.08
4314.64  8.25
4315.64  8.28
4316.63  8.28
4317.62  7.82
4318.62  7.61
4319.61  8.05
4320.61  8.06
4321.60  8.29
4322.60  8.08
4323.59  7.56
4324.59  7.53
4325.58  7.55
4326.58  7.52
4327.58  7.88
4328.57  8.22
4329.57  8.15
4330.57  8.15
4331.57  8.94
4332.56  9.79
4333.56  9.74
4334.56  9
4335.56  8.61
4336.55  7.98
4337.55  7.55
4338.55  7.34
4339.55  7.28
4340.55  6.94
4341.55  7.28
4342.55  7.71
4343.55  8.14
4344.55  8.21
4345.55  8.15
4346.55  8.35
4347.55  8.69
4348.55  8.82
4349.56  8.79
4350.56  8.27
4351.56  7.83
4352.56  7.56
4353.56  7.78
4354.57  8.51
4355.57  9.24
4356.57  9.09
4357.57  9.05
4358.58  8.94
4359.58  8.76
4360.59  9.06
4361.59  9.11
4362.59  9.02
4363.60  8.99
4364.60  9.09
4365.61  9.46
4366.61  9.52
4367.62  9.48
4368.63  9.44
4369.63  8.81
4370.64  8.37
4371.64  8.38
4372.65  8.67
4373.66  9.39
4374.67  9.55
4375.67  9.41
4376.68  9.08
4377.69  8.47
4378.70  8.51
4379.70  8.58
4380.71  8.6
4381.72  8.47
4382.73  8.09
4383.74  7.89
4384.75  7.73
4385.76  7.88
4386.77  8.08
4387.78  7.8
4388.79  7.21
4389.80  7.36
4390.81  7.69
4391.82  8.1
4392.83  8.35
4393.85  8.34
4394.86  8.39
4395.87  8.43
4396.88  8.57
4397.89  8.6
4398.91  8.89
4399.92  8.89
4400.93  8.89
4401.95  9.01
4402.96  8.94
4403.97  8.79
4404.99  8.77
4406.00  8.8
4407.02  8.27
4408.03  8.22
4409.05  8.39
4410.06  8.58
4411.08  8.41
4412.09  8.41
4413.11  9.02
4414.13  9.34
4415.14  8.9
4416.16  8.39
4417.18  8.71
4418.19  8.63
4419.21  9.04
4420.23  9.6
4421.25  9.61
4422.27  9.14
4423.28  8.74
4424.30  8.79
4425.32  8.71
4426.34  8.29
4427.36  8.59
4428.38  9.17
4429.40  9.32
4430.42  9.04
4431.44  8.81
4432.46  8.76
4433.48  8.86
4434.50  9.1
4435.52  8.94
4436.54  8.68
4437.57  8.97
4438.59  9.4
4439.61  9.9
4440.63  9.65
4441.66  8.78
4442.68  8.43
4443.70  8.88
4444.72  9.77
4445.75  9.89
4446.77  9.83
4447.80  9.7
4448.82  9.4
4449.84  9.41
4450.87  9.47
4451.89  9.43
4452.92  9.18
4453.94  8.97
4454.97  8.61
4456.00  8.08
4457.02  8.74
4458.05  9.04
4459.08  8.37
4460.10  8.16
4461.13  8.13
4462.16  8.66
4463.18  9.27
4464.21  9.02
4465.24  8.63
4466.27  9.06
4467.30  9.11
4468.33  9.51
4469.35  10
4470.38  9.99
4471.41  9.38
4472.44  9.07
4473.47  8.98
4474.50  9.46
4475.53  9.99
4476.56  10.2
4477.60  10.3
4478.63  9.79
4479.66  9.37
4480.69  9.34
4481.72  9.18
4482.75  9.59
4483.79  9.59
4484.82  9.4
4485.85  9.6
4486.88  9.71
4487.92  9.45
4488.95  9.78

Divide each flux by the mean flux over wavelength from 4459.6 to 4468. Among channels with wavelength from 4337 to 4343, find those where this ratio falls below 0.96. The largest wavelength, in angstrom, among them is 4342.55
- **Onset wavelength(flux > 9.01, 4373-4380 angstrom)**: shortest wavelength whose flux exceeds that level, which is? 4373.66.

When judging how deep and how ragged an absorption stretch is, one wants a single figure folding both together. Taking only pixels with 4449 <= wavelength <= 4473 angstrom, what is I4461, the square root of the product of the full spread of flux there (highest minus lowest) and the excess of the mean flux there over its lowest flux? 1.34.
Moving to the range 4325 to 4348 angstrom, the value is 1.85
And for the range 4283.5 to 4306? 1.66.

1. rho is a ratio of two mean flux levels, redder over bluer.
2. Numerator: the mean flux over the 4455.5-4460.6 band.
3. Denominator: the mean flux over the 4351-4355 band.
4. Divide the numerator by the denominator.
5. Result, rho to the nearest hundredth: 1.07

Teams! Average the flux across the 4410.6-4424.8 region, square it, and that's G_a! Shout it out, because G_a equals 79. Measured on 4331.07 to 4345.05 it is 67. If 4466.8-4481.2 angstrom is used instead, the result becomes 92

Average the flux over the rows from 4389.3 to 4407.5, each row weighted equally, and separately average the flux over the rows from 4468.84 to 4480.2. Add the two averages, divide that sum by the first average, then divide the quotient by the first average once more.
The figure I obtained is 0.251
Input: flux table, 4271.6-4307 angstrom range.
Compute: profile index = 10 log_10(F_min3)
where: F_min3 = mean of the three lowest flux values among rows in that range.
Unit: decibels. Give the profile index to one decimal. 7.6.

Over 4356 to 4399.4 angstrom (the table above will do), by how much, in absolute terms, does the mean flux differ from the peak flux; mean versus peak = 0.9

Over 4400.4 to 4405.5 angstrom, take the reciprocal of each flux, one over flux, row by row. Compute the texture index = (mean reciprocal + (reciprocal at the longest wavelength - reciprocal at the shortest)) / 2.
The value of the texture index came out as 0.0571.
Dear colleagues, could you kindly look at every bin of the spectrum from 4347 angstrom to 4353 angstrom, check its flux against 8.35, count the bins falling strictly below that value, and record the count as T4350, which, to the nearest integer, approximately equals 3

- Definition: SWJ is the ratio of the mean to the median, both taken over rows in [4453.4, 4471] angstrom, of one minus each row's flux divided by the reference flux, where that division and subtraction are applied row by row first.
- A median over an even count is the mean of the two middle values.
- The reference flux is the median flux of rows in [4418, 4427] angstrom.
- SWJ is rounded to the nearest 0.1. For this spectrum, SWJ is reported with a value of 0.6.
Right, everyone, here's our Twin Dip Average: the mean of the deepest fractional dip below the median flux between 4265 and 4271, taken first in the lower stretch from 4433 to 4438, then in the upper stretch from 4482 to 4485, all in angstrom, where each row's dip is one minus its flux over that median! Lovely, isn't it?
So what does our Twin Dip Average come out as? -0.13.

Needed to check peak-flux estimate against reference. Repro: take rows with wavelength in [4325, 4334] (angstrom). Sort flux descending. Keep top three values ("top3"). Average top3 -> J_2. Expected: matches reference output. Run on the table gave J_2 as 9.5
